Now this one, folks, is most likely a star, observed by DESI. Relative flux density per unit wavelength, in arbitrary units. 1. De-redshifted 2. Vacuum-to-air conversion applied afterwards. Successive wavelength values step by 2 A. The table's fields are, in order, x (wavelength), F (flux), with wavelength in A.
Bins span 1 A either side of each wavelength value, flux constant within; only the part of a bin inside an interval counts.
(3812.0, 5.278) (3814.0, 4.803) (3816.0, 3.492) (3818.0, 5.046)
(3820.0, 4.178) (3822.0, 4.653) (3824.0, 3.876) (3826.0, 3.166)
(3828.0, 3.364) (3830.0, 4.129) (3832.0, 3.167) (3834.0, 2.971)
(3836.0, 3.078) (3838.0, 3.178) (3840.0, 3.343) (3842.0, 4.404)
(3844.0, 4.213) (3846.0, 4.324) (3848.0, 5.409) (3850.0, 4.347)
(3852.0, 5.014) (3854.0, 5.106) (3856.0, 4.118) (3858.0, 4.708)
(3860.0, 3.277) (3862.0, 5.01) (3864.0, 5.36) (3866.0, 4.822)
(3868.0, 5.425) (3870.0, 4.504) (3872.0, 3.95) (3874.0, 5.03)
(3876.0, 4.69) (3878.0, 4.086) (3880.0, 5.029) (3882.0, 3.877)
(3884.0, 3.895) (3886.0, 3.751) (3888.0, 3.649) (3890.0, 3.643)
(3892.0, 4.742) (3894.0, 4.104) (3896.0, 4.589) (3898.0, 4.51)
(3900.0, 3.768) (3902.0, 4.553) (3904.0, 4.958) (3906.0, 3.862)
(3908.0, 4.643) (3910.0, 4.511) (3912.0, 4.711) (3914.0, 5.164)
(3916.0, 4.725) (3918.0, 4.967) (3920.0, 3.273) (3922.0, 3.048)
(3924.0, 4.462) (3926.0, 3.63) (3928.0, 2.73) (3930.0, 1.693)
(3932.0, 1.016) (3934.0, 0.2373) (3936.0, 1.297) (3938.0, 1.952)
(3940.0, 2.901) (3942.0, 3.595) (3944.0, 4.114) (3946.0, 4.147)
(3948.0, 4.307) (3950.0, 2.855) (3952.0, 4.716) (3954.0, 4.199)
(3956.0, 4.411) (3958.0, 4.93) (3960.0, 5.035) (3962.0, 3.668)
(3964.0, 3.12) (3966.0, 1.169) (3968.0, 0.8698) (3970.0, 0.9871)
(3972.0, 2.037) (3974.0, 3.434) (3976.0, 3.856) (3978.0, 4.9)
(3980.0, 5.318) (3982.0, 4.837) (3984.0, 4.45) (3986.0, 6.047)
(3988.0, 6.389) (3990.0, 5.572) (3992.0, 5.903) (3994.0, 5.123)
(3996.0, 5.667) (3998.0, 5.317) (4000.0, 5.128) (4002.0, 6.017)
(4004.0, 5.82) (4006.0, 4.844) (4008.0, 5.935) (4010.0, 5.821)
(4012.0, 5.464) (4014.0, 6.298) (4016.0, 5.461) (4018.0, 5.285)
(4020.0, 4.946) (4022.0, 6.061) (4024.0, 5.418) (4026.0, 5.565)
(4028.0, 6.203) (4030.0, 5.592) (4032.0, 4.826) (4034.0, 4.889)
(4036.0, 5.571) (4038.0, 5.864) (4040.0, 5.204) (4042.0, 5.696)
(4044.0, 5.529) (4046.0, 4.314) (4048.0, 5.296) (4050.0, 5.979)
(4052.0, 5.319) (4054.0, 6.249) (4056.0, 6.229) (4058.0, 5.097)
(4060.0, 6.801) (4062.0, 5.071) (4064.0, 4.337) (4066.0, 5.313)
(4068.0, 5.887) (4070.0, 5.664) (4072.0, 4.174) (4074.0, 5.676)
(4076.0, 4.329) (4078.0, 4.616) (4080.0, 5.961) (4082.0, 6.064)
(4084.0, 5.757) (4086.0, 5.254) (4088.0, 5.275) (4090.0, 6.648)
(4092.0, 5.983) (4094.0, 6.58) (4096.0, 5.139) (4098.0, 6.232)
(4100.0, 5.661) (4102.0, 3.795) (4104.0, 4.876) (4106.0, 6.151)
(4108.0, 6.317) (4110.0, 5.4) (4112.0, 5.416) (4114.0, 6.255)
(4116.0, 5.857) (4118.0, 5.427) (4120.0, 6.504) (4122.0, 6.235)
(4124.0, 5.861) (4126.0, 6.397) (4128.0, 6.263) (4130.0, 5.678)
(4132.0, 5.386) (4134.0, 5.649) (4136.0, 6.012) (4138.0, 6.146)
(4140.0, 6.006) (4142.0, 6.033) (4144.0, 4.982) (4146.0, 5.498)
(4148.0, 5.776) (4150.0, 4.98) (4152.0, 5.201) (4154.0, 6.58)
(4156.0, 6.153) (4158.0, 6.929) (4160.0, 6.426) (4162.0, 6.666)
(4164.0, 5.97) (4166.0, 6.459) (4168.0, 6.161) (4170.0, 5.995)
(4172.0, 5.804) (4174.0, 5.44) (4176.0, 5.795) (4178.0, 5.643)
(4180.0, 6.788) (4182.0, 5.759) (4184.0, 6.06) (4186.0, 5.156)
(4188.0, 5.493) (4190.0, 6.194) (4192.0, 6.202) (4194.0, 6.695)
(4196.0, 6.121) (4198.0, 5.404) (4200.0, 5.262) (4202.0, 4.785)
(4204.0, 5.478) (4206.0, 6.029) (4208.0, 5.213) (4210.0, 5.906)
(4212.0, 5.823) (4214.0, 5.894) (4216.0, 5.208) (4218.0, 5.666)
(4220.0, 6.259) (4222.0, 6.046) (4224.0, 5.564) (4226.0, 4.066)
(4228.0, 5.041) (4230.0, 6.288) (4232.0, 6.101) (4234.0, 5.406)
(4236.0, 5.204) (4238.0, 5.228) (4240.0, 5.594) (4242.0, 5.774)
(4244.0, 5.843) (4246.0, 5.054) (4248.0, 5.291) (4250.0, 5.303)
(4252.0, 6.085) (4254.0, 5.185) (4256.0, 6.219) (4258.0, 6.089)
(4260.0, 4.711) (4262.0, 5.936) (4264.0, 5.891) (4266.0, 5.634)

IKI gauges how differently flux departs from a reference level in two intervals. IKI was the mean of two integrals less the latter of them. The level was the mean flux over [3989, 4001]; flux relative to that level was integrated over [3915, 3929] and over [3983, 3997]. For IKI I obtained -12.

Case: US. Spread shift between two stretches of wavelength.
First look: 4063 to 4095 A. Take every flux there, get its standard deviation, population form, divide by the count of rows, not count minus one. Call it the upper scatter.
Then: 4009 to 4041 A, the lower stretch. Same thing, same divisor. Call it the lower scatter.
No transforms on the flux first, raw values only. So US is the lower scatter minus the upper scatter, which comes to -0.32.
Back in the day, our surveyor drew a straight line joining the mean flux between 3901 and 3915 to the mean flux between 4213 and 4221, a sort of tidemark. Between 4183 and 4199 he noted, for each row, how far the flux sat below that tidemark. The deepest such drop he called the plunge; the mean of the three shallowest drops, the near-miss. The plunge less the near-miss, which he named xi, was 1.2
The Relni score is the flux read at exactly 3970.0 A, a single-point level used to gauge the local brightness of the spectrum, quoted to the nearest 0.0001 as 0.9871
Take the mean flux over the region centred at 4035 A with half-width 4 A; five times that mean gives 26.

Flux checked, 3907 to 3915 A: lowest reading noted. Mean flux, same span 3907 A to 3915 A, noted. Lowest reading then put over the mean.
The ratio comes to 0.948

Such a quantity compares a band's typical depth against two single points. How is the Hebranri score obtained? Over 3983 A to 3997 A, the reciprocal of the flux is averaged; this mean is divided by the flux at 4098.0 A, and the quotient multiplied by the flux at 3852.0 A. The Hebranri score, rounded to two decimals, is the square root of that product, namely 0.38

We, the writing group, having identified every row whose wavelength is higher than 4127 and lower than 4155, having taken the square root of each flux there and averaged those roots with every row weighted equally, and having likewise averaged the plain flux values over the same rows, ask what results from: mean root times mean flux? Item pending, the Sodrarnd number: 13.7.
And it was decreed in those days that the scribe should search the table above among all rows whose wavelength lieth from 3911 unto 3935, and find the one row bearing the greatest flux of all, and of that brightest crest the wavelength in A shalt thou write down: 3914.0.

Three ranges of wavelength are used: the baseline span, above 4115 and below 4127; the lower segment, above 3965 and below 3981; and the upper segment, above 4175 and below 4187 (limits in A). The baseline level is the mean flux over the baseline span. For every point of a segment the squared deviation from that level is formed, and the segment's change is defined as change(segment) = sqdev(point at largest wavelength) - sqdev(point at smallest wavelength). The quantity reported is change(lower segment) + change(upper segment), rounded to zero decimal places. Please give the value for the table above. -23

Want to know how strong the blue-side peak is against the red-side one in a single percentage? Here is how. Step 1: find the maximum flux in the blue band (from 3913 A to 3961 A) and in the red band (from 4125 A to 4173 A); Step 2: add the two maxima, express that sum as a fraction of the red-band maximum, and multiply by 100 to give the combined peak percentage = 175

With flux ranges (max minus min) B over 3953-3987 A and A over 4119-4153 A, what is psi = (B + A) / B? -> 1.3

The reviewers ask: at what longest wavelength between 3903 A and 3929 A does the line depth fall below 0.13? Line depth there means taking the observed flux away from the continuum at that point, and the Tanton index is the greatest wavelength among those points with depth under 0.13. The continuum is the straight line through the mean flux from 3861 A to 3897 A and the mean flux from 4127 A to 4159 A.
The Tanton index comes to 3918.0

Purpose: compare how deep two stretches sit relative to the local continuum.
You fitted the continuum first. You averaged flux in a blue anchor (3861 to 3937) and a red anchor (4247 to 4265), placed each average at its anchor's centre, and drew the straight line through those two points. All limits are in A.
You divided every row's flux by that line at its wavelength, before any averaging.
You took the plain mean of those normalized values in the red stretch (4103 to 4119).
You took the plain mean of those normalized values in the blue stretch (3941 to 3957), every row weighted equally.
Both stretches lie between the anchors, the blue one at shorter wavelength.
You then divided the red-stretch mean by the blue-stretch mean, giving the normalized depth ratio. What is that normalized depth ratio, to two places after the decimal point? 1.20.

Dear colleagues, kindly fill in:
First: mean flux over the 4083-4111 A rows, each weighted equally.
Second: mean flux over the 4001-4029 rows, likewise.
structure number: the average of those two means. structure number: 5.65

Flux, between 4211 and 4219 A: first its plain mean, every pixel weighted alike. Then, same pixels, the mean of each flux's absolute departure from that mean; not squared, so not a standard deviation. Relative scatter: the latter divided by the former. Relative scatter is 0.039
